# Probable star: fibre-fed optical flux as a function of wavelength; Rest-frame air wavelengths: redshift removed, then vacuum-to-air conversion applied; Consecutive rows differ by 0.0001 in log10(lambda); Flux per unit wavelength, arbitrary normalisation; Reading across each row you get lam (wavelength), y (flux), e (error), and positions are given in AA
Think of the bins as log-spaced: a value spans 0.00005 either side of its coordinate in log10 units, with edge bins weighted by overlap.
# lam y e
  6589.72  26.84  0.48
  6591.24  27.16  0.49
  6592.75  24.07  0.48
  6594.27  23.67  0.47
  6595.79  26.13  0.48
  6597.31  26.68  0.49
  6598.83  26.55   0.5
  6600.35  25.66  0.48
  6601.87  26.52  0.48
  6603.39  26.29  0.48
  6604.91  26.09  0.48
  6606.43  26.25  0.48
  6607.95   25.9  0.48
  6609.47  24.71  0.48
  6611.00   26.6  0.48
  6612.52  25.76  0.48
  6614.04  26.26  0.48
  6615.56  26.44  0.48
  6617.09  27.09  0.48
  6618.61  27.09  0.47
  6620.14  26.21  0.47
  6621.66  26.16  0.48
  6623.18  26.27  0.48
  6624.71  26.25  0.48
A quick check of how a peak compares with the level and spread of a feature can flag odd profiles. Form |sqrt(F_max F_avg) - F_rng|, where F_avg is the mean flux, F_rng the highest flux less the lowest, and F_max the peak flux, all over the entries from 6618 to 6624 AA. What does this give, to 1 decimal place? 25.8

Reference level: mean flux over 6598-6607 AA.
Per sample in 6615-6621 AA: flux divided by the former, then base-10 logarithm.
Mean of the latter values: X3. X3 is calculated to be 0.008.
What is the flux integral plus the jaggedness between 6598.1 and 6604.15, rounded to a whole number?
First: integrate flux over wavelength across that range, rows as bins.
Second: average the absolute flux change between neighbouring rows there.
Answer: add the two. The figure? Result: 160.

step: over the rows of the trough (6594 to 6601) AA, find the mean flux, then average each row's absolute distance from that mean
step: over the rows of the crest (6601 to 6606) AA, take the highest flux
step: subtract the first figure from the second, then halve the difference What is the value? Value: 12.8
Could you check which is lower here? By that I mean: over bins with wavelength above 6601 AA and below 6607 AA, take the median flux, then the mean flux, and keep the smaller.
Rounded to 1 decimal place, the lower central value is 26.3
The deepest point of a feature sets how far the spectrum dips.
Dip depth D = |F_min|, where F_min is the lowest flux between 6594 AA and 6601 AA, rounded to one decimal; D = 23.7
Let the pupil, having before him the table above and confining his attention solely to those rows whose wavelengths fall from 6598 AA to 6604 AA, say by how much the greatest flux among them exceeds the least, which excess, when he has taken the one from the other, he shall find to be 0.9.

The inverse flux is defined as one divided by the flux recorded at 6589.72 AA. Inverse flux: 0.0373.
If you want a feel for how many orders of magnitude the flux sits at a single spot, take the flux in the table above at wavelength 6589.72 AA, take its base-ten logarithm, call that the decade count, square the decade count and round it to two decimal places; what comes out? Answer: 2.04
